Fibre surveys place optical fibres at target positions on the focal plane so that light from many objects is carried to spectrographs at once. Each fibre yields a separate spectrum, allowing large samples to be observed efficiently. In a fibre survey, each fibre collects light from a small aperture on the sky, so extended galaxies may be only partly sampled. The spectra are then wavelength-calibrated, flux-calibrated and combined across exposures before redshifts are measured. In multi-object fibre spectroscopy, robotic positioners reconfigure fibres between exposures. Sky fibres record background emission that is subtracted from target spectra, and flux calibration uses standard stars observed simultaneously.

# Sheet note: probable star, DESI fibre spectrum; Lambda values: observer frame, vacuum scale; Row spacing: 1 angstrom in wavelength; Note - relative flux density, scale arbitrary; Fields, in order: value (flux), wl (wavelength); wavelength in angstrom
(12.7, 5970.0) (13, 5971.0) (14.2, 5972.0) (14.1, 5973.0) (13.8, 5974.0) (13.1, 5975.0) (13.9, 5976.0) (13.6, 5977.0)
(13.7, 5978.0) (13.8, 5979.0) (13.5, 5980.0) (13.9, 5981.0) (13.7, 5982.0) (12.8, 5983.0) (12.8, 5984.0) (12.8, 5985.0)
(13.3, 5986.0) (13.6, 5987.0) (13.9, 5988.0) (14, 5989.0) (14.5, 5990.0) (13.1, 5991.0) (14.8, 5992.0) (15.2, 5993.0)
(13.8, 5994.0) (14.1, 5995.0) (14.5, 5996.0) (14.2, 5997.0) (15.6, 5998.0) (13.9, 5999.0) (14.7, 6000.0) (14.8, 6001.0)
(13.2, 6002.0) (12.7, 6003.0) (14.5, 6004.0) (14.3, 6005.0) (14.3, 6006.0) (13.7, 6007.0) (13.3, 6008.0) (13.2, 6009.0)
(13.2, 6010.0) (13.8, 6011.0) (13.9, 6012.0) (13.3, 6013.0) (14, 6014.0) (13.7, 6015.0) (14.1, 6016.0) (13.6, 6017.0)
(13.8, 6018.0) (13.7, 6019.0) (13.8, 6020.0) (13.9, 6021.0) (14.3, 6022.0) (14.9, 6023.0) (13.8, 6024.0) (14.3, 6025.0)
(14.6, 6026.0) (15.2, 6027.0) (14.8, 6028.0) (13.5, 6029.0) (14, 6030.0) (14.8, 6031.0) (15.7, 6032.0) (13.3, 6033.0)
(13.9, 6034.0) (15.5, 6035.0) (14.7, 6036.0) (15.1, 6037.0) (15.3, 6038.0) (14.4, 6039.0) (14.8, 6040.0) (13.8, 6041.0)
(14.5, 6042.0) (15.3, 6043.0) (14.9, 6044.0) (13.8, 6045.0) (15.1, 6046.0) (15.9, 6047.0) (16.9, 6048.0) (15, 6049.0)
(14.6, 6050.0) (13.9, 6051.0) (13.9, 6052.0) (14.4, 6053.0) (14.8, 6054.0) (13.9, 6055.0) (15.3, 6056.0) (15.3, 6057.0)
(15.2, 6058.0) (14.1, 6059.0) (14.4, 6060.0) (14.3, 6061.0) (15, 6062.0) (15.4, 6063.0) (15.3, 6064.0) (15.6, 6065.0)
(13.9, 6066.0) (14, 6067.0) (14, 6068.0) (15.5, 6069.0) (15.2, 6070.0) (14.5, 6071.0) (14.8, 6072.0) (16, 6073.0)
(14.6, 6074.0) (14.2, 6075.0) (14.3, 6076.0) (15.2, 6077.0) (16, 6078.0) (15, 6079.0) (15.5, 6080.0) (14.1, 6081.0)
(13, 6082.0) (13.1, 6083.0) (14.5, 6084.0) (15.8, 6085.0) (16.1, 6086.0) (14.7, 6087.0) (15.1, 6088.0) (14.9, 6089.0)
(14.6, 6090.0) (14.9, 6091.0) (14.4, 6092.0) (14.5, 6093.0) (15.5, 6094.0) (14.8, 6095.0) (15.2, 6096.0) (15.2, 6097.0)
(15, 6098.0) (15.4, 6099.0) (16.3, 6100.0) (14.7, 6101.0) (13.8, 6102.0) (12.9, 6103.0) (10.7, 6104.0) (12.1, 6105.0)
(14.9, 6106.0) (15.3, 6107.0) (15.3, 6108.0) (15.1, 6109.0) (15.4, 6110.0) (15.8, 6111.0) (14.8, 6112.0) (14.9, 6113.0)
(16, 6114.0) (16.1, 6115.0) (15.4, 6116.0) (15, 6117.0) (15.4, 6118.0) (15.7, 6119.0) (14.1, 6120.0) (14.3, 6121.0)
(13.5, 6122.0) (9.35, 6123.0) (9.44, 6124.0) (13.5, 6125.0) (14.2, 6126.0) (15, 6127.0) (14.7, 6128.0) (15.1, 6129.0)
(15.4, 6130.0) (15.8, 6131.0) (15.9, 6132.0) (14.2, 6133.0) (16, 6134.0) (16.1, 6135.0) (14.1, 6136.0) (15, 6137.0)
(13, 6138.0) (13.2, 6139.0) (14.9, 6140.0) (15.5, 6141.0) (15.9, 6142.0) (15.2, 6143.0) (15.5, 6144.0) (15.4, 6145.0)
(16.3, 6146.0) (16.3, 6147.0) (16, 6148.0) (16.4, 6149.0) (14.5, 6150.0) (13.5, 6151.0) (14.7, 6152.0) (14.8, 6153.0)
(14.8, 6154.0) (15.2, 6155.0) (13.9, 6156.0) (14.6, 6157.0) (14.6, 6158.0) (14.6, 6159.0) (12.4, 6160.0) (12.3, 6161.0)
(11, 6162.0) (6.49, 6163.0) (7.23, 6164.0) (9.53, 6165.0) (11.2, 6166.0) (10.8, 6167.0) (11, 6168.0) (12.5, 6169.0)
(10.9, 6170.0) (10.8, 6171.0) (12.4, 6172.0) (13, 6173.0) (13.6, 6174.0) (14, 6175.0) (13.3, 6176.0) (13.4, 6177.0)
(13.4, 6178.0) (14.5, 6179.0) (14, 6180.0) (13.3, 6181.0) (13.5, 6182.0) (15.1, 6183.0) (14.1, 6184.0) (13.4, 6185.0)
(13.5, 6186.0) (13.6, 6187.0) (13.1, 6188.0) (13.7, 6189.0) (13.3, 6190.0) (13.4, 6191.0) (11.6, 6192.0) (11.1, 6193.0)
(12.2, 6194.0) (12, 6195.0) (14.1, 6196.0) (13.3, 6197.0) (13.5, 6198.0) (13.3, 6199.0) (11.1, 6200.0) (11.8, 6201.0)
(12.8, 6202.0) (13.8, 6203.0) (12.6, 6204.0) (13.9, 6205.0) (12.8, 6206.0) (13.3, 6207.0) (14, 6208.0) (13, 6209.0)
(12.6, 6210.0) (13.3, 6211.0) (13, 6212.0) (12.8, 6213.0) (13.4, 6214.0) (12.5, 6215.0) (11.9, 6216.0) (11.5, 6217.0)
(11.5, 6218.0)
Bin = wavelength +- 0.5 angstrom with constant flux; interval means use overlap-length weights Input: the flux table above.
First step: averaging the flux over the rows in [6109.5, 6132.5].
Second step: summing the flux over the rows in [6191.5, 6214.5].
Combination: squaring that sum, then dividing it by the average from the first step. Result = 5991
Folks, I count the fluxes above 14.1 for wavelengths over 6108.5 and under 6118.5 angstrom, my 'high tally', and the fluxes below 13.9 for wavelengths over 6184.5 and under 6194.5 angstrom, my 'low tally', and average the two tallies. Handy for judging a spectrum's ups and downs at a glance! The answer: 10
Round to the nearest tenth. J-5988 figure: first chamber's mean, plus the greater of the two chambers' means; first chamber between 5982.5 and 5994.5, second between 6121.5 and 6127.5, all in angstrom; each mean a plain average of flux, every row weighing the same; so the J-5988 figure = 27.4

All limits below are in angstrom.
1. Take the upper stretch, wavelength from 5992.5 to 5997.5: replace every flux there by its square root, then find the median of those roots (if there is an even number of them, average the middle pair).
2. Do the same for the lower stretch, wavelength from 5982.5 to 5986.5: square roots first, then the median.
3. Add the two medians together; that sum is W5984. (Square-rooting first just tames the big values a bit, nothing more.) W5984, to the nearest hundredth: 7.35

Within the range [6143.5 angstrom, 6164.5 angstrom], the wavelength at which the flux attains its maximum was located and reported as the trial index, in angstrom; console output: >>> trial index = 6149.0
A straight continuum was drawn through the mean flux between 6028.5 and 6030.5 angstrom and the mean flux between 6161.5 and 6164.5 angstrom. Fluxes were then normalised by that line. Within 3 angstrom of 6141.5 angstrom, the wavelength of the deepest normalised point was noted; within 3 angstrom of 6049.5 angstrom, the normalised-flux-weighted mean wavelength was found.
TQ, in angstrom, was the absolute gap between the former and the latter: 89.6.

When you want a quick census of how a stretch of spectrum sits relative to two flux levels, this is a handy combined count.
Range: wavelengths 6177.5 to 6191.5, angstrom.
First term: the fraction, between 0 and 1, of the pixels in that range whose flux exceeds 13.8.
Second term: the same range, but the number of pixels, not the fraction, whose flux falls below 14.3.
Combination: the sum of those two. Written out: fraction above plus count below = 12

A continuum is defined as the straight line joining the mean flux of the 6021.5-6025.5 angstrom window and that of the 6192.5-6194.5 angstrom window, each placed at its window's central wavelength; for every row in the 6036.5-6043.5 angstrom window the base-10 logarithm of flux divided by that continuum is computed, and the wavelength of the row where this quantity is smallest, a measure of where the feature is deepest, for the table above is 6041.0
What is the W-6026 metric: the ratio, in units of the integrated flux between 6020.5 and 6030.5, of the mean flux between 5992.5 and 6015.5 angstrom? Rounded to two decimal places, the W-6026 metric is 0.10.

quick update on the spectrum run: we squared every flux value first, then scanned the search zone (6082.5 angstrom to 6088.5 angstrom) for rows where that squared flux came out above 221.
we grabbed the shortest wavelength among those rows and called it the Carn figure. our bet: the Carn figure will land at 6085.0 angstrom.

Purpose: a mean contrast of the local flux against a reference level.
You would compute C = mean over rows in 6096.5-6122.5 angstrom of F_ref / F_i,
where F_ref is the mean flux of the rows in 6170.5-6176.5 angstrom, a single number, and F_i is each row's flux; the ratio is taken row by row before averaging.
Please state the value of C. 0.88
